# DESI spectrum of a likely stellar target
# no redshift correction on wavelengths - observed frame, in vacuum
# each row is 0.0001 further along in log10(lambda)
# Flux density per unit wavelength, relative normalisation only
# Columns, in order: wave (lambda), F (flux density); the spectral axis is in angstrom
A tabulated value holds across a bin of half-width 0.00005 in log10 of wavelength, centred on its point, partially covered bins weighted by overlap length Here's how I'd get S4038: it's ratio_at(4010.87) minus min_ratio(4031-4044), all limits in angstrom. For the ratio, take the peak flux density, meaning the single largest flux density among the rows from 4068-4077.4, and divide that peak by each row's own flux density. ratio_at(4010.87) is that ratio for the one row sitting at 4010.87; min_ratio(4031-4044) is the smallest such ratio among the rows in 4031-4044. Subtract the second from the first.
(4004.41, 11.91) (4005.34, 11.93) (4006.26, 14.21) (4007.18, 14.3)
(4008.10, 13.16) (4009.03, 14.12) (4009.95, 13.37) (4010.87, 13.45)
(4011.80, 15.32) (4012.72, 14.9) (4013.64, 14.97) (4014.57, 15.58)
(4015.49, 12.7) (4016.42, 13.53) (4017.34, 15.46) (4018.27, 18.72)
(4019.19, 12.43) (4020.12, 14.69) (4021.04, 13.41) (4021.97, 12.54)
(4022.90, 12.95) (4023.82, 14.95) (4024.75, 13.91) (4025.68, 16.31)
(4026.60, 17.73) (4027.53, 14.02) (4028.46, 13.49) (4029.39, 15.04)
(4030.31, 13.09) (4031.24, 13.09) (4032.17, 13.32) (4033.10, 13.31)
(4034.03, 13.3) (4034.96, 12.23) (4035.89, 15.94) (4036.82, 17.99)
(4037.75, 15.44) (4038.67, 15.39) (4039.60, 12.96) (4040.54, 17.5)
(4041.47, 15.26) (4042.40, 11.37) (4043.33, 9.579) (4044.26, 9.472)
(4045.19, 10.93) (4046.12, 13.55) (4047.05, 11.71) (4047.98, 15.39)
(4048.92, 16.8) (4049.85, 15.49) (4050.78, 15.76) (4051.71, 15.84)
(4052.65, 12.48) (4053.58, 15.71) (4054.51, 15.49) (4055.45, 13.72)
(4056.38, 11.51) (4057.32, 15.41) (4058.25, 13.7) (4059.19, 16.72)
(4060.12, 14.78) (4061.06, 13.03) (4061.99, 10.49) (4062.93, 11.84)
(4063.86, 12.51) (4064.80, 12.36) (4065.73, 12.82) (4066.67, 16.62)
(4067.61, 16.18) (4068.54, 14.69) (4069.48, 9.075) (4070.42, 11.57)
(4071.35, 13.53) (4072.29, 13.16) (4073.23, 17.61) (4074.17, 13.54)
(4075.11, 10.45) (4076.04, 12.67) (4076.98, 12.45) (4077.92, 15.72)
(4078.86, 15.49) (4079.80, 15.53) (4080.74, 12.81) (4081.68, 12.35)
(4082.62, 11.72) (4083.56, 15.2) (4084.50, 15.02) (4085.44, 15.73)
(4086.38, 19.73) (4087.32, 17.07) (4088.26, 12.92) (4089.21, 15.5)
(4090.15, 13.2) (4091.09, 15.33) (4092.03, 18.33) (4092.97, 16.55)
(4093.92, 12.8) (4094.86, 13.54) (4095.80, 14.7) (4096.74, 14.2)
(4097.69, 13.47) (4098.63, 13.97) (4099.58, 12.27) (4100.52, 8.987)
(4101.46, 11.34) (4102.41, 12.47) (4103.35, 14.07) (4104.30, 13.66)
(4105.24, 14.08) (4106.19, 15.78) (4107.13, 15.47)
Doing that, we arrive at 0.33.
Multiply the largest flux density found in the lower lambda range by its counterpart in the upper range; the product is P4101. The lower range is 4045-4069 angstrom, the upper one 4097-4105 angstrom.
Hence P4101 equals 236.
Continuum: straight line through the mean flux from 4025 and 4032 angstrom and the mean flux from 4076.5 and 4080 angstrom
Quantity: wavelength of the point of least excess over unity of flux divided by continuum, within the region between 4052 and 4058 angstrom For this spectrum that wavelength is 4056.38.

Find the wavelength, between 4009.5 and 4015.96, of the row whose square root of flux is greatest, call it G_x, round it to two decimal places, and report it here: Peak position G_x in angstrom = 4014.57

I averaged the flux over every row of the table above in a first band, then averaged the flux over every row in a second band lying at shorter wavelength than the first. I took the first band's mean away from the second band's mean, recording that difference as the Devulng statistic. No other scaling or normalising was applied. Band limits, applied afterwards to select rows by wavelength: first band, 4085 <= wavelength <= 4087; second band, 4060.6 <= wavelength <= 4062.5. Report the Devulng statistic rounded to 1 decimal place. -6.0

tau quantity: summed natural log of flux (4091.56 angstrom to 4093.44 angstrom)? 5.7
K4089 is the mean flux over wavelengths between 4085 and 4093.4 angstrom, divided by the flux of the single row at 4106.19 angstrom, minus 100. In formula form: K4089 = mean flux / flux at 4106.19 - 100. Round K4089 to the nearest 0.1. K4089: -99.0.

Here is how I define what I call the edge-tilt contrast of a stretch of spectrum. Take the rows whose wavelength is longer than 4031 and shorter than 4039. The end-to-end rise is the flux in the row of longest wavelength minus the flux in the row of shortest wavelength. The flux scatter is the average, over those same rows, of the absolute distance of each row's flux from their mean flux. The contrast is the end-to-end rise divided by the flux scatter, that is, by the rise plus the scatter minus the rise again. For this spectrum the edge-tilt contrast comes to 1.5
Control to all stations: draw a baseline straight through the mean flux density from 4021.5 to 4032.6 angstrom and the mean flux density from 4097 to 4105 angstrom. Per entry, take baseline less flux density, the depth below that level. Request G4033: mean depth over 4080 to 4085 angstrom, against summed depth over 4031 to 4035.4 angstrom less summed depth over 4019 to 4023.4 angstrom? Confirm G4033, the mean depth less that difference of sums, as 0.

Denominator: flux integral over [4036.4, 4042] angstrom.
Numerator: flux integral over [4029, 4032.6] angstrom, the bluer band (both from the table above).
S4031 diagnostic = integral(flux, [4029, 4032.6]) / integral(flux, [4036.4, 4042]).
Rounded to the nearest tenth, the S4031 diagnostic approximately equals 0.6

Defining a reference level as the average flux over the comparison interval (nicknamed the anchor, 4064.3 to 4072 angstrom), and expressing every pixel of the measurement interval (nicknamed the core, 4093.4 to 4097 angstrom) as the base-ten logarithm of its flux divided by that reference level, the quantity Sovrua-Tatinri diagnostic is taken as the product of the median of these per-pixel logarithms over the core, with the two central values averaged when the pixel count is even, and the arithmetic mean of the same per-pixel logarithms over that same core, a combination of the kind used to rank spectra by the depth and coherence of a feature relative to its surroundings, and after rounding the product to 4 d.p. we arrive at 0.0002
